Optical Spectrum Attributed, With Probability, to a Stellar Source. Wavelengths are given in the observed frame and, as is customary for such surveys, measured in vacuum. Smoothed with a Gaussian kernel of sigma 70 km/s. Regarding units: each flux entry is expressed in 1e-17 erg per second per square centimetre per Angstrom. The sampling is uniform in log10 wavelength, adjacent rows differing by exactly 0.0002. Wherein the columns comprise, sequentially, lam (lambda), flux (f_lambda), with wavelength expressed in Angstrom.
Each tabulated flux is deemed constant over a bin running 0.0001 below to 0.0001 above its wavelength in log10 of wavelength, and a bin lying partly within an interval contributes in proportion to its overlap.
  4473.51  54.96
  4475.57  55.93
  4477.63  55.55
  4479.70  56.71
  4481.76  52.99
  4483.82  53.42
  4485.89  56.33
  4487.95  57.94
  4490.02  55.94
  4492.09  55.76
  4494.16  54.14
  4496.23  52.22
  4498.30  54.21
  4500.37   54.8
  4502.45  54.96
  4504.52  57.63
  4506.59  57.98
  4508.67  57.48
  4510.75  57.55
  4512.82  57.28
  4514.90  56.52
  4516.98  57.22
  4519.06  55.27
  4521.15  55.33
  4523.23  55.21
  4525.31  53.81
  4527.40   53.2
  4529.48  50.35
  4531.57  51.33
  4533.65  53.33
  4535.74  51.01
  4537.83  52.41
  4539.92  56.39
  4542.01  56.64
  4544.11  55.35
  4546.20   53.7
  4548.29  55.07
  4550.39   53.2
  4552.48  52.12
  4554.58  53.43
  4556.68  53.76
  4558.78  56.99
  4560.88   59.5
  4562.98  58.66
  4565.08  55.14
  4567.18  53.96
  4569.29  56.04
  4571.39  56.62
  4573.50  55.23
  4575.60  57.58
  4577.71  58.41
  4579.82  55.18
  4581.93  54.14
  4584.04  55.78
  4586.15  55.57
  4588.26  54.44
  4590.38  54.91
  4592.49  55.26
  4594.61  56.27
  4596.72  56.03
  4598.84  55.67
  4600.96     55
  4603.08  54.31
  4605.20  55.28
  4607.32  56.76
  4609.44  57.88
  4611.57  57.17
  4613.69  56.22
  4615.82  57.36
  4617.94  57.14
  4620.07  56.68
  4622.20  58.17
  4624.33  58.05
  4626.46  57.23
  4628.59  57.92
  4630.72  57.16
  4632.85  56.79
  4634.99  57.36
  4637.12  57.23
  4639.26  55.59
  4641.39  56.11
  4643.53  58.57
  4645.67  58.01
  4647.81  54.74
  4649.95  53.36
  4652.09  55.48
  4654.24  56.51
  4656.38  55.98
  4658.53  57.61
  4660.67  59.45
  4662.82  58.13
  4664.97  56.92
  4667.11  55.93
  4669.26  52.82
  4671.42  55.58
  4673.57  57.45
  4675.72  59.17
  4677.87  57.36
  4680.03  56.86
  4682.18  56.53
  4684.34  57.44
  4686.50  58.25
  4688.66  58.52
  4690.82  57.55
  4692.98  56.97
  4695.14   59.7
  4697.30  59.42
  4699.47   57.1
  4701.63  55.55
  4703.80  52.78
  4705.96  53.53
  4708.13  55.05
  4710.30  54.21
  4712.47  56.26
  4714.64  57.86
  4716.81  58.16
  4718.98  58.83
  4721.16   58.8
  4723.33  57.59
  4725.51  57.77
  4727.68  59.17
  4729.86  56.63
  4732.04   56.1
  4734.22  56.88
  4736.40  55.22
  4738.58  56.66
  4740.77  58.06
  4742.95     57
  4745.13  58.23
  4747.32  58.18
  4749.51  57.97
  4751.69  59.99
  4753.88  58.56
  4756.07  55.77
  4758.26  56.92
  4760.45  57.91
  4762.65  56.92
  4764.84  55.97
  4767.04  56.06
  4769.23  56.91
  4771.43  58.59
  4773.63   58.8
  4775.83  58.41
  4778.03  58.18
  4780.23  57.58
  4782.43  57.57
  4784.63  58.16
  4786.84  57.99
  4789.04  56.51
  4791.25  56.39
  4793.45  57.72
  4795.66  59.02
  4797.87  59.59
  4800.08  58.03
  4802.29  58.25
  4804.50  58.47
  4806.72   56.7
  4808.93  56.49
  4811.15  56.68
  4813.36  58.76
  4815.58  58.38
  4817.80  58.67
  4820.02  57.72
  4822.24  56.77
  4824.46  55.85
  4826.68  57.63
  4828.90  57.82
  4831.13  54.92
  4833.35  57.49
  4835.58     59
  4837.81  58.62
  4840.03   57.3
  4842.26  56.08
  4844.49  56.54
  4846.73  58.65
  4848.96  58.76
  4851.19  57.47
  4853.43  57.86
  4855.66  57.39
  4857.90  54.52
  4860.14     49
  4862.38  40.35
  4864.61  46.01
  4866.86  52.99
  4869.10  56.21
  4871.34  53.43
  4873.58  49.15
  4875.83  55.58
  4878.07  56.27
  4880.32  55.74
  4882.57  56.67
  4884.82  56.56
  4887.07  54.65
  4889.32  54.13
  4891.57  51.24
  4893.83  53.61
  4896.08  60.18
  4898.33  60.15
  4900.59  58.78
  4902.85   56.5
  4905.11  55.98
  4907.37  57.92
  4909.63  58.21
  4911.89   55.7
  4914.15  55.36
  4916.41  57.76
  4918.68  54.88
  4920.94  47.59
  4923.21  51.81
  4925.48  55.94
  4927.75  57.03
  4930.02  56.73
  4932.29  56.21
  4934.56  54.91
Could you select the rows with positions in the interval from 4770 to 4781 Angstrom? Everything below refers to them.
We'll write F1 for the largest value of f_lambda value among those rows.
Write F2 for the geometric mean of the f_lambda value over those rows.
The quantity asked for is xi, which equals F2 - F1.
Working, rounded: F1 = 58.8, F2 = 58.3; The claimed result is -0.5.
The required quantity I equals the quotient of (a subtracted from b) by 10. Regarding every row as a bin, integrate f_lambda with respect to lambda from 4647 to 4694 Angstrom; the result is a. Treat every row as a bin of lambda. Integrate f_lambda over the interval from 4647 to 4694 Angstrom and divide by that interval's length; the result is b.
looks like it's -261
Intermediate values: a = 2668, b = 56.8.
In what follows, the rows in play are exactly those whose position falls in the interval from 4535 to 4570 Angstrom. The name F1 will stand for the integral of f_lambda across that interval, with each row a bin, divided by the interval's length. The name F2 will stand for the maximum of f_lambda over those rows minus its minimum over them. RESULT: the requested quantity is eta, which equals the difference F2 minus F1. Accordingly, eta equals -46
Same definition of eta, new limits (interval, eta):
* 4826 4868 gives -36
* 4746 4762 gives -54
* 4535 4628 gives -47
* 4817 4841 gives -53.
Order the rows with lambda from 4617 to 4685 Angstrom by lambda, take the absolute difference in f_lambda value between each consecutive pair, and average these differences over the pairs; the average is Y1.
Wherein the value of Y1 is 1.3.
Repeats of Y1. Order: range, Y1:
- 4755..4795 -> 0.7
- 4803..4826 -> 0.9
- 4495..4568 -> 1.4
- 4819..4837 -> 1.5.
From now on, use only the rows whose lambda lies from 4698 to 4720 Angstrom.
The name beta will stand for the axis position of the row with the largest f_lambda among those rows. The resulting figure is 4718.98 Angstrom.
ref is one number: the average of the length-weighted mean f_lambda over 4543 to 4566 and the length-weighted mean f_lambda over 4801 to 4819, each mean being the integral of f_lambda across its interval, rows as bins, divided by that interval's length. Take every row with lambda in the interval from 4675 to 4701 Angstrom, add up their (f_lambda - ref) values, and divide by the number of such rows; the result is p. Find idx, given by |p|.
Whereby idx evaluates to 1.4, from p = 1.4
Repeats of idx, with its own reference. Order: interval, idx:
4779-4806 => 1.5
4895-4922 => 0.1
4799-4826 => 1.1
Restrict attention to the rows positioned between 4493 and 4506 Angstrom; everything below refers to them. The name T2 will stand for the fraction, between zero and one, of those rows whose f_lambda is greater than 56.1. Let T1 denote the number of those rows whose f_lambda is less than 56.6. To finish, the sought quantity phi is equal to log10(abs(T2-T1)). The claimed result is 0.7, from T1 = 5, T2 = 0.17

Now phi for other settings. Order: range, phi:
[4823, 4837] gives 0.1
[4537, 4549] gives 0.7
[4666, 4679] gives 0.4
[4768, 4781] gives 0.0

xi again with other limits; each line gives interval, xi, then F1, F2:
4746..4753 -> -1.3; 59.99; 58.7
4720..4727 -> -0.7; 58.8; 58.1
